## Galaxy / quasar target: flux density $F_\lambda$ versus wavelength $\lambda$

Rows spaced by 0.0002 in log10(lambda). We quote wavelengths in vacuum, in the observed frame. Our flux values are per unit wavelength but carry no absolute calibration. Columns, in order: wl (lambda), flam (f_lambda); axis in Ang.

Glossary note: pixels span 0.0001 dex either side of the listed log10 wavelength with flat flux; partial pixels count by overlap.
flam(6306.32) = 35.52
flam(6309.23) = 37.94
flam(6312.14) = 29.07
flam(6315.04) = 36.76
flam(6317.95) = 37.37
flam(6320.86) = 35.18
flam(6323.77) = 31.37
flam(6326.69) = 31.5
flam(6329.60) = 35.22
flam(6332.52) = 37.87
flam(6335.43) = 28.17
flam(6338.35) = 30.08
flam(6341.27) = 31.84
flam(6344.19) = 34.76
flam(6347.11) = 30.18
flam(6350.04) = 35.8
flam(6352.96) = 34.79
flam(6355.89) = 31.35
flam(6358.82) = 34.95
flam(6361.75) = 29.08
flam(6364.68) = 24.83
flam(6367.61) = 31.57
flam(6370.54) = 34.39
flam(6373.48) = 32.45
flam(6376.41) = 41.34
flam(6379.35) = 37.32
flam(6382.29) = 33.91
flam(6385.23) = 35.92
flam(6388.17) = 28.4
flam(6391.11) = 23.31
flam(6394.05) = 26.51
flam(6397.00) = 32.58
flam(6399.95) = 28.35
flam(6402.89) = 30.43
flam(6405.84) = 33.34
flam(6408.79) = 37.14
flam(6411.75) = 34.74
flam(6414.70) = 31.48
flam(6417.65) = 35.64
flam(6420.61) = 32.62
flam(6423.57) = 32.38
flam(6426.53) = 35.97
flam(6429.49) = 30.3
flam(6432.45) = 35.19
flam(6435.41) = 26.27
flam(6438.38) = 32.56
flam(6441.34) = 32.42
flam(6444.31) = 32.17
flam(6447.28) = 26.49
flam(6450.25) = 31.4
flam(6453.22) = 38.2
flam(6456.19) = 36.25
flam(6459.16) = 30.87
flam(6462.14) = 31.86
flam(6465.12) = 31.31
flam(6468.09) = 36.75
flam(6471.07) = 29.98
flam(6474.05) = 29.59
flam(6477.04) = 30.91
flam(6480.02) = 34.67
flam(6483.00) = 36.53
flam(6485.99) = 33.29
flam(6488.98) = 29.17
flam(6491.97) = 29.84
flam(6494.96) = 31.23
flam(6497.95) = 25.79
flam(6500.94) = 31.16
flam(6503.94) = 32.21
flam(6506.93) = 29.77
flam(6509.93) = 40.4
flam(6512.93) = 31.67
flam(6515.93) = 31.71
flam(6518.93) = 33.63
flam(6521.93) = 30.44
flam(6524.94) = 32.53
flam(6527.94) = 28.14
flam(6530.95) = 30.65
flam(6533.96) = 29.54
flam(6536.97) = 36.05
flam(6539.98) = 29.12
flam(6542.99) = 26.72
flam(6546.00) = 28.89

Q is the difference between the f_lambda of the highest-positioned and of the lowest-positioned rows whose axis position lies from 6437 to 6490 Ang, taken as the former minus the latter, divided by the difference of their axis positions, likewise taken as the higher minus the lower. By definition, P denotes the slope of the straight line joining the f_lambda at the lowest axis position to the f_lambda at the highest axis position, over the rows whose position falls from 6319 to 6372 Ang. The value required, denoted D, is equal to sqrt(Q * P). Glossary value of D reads 0.033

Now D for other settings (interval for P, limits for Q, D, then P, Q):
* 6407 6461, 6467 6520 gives 0.087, -0.12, -0.061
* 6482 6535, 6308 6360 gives 0.091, -0.14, -0.060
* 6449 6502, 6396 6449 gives 0.024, 0.00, -0.121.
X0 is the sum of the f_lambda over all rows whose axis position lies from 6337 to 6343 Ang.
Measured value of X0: 62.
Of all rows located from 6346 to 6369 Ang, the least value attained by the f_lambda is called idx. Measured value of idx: 24.83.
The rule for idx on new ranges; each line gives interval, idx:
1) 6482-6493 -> 29.17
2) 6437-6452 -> 26.49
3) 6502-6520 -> 29.77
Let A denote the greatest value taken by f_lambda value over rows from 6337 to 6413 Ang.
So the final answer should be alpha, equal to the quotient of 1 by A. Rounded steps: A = 41.34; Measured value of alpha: 0.0242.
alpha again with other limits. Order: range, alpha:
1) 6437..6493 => 0.0262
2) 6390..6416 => 0.0269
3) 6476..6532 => 0.0248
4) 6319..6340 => 0.0264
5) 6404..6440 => 0.0269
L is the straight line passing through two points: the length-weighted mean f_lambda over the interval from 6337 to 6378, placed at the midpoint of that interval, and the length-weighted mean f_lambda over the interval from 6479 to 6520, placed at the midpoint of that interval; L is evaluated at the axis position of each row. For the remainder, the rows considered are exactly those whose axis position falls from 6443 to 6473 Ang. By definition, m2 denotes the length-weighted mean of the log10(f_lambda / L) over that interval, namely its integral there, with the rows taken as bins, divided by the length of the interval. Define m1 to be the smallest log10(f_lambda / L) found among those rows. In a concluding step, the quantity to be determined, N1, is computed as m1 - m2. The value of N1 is -0.09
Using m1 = -0.087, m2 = 0.000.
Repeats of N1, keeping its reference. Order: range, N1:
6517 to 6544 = -0.06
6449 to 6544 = -0.09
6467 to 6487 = -0.05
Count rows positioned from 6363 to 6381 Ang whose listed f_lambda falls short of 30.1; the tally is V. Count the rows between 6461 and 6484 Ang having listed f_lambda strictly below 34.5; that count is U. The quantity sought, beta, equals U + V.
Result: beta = 6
